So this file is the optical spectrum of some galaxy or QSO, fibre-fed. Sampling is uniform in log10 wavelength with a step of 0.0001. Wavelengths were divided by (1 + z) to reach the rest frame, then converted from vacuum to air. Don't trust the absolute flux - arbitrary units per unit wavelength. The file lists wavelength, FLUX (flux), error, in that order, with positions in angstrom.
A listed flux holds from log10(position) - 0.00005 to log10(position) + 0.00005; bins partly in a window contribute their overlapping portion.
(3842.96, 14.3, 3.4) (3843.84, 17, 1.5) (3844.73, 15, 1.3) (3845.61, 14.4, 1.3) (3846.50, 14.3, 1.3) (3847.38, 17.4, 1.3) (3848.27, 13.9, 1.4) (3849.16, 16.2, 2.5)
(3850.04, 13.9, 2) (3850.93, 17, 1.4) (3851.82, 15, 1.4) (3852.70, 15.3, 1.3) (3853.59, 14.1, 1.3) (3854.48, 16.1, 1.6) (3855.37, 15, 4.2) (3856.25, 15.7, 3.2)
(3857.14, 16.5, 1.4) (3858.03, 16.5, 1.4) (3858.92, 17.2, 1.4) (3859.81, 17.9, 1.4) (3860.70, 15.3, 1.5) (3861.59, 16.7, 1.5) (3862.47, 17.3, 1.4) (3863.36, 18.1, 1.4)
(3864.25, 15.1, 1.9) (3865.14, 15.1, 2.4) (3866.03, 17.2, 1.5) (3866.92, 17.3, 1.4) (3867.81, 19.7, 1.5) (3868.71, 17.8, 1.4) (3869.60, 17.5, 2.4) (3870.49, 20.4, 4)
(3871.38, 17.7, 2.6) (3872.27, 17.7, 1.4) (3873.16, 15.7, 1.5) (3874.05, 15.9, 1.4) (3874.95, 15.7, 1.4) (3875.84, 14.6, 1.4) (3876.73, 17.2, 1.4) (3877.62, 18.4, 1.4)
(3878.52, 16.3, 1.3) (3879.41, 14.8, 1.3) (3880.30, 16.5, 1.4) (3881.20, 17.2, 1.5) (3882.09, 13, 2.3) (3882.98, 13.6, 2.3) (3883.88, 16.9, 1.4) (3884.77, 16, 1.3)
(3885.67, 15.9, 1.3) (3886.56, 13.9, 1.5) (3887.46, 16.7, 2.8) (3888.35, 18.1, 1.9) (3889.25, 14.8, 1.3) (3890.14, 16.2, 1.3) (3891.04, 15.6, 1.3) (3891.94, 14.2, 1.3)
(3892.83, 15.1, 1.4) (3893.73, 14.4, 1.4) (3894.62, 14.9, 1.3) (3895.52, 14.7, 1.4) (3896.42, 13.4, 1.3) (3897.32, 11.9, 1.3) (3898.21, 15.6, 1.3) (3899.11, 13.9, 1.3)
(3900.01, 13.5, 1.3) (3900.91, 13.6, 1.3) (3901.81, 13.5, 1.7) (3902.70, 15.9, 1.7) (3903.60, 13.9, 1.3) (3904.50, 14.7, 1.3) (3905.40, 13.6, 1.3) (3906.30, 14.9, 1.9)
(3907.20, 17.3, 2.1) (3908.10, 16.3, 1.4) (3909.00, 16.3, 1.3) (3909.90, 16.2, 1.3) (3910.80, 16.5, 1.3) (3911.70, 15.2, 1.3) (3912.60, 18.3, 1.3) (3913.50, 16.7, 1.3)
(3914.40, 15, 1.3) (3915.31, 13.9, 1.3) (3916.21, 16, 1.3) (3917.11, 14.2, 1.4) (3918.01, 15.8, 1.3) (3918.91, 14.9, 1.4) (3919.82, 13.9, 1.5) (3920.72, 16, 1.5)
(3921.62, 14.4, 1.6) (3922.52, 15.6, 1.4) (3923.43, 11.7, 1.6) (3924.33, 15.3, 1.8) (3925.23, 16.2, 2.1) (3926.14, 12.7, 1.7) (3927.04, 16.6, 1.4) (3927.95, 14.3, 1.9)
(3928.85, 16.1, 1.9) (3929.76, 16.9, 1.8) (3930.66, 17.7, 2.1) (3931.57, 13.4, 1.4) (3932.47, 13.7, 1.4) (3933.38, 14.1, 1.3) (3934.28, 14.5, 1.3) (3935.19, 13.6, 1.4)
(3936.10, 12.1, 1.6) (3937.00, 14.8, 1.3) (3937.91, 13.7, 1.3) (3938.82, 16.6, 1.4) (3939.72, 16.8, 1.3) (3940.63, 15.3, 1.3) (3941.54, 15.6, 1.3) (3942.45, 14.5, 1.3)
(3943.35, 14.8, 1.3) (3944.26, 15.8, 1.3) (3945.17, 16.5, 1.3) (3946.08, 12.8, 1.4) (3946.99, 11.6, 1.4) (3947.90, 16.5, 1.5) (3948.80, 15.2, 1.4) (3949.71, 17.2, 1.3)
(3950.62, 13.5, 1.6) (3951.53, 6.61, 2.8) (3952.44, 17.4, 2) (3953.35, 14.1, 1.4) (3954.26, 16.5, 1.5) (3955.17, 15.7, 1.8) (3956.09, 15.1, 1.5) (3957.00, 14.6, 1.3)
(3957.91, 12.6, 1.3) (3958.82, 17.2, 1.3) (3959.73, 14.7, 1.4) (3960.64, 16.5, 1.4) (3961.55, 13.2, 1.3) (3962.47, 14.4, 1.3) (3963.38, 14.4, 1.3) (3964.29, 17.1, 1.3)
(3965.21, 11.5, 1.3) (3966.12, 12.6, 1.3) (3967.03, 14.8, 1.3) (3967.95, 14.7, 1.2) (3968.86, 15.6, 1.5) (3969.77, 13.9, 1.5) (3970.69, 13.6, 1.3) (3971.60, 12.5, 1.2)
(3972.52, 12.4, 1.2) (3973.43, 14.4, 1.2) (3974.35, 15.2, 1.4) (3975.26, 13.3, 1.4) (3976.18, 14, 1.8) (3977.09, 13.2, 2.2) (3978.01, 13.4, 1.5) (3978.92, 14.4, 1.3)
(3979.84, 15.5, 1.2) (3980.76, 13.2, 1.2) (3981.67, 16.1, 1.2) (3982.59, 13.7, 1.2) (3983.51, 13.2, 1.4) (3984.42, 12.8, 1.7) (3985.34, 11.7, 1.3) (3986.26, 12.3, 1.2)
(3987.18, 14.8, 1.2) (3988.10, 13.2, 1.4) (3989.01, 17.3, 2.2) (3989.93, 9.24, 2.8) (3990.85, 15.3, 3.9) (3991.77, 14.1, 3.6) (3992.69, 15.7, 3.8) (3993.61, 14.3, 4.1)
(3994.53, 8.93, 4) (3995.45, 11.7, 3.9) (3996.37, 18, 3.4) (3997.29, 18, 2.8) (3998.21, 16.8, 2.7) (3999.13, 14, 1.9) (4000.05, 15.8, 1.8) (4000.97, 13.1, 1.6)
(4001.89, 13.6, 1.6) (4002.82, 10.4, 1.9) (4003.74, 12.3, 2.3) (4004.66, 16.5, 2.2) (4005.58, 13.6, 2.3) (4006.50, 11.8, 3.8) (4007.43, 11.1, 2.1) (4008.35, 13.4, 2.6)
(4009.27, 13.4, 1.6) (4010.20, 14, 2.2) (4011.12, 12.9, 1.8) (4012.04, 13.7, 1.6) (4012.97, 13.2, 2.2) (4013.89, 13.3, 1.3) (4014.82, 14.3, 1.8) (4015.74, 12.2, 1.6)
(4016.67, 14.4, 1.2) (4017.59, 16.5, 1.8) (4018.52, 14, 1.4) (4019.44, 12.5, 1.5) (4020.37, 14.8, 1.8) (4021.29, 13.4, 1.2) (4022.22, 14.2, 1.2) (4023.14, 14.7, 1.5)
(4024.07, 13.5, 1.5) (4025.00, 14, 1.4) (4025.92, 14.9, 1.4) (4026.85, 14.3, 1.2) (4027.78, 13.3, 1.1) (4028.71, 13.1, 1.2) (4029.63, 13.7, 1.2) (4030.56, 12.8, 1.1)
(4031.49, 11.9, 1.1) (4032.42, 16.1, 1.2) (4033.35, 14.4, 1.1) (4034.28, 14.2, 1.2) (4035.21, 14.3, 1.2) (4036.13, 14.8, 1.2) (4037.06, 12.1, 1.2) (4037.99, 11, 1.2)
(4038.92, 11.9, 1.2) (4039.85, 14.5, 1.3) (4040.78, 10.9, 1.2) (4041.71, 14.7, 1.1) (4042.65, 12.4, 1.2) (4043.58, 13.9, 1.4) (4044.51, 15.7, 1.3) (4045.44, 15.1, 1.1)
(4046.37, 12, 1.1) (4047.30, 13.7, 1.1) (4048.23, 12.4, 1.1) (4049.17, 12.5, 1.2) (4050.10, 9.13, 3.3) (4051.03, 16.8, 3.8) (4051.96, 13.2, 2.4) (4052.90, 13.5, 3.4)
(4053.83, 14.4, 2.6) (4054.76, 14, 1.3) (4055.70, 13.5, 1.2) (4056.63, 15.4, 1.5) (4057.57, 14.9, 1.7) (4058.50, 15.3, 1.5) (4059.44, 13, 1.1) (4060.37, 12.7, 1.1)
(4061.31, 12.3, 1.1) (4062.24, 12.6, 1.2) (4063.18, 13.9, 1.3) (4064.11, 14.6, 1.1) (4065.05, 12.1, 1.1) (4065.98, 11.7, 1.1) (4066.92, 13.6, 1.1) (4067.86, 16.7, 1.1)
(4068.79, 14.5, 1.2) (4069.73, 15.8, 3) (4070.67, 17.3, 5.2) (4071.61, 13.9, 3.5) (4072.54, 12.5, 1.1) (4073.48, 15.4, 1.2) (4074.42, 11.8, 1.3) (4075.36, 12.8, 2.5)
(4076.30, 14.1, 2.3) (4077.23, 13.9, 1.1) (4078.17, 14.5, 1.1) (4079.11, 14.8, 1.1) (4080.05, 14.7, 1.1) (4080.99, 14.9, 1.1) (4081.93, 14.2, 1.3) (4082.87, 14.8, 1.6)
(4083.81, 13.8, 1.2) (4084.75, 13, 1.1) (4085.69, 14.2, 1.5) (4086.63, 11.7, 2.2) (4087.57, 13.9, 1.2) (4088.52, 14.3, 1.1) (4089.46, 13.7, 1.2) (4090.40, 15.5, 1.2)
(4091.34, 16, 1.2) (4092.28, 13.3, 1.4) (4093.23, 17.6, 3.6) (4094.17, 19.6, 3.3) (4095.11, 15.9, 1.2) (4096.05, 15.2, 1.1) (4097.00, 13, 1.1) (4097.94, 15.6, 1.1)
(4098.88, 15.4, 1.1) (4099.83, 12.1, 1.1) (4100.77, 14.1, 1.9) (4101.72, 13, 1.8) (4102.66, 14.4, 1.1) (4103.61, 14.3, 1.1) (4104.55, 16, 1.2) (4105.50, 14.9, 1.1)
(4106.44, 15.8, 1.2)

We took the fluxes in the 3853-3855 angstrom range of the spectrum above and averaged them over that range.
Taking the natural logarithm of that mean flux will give 2.71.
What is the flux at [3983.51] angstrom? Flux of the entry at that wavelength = 13.2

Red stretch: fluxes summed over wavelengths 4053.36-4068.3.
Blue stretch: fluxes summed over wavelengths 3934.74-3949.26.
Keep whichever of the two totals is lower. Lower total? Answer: 221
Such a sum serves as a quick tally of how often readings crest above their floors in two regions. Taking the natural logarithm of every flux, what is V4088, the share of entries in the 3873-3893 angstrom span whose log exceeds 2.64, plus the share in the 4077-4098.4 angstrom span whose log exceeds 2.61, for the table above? 1.70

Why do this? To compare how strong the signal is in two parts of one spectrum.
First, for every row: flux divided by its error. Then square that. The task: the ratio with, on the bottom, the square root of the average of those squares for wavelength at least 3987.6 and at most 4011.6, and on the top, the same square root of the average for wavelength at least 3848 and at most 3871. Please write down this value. 1.7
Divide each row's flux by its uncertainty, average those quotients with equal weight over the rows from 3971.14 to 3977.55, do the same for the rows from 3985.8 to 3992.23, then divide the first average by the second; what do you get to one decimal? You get 1.3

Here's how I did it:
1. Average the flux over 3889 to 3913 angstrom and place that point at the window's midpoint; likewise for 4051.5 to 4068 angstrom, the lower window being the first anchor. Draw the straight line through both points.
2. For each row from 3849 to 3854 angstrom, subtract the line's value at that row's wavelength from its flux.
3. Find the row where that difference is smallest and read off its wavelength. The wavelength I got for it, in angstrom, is 3850.04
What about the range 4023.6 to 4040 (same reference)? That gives 4037.99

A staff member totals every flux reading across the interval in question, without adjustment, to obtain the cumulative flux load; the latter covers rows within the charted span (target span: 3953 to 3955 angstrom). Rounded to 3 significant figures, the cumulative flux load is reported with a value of 30.6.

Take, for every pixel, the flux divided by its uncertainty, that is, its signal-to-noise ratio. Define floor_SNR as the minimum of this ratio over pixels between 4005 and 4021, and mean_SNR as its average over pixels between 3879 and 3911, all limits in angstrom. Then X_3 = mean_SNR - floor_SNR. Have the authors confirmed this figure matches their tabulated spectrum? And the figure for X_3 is 7.3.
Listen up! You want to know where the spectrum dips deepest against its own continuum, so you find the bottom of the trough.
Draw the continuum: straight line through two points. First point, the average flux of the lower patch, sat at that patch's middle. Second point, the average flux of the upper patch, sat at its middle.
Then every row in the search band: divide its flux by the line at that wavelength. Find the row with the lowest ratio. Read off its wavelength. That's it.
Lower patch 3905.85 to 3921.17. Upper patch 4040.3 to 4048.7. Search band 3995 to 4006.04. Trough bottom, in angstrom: 4002.82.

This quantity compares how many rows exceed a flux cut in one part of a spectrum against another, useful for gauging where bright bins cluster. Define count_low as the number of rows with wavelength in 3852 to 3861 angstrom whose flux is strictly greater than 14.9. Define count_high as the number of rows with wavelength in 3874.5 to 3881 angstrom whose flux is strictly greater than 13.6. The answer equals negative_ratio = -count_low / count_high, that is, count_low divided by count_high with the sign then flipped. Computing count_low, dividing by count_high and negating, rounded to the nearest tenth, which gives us -1.3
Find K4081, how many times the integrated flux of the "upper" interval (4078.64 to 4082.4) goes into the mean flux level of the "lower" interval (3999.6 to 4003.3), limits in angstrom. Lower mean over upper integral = 0.240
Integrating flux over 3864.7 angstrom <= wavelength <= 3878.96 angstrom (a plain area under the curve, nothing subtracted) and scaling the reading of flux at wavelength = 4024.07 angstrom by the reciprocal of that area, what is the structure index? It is 0.055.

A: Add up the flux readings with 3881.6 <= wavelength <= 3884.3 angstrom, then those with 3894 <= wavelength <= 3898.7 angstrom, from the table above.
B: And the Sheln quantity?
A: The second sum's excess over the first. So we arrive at 27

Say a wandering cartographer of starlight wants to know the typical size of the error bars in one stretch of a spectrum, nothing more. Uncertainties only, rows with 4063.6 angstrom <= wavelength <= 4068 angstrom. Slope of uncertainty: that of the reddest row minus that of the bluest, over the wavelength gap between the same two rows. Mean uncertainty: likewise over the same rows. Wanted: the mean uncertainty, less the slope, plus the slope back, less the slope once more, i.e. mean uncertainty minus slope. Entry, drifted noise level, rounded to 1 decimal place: 1.1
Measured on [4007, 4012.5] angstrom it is 2.1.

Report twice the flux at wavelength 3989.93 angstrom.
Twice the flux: 18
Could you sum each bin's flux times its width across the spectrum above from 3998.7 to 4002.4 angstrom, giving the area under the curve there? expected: 52.0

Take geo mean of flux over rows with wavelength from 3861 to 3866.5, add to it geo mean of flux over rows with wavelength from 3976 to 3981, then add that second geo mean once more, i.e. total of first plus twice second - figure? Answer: 44.4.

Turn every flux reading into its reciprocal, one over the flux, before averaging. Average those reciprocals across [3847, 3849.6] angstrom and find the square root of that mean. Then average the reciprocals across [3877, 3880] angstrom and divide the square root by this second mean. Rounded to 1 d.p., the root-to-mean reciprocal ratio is 4.1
